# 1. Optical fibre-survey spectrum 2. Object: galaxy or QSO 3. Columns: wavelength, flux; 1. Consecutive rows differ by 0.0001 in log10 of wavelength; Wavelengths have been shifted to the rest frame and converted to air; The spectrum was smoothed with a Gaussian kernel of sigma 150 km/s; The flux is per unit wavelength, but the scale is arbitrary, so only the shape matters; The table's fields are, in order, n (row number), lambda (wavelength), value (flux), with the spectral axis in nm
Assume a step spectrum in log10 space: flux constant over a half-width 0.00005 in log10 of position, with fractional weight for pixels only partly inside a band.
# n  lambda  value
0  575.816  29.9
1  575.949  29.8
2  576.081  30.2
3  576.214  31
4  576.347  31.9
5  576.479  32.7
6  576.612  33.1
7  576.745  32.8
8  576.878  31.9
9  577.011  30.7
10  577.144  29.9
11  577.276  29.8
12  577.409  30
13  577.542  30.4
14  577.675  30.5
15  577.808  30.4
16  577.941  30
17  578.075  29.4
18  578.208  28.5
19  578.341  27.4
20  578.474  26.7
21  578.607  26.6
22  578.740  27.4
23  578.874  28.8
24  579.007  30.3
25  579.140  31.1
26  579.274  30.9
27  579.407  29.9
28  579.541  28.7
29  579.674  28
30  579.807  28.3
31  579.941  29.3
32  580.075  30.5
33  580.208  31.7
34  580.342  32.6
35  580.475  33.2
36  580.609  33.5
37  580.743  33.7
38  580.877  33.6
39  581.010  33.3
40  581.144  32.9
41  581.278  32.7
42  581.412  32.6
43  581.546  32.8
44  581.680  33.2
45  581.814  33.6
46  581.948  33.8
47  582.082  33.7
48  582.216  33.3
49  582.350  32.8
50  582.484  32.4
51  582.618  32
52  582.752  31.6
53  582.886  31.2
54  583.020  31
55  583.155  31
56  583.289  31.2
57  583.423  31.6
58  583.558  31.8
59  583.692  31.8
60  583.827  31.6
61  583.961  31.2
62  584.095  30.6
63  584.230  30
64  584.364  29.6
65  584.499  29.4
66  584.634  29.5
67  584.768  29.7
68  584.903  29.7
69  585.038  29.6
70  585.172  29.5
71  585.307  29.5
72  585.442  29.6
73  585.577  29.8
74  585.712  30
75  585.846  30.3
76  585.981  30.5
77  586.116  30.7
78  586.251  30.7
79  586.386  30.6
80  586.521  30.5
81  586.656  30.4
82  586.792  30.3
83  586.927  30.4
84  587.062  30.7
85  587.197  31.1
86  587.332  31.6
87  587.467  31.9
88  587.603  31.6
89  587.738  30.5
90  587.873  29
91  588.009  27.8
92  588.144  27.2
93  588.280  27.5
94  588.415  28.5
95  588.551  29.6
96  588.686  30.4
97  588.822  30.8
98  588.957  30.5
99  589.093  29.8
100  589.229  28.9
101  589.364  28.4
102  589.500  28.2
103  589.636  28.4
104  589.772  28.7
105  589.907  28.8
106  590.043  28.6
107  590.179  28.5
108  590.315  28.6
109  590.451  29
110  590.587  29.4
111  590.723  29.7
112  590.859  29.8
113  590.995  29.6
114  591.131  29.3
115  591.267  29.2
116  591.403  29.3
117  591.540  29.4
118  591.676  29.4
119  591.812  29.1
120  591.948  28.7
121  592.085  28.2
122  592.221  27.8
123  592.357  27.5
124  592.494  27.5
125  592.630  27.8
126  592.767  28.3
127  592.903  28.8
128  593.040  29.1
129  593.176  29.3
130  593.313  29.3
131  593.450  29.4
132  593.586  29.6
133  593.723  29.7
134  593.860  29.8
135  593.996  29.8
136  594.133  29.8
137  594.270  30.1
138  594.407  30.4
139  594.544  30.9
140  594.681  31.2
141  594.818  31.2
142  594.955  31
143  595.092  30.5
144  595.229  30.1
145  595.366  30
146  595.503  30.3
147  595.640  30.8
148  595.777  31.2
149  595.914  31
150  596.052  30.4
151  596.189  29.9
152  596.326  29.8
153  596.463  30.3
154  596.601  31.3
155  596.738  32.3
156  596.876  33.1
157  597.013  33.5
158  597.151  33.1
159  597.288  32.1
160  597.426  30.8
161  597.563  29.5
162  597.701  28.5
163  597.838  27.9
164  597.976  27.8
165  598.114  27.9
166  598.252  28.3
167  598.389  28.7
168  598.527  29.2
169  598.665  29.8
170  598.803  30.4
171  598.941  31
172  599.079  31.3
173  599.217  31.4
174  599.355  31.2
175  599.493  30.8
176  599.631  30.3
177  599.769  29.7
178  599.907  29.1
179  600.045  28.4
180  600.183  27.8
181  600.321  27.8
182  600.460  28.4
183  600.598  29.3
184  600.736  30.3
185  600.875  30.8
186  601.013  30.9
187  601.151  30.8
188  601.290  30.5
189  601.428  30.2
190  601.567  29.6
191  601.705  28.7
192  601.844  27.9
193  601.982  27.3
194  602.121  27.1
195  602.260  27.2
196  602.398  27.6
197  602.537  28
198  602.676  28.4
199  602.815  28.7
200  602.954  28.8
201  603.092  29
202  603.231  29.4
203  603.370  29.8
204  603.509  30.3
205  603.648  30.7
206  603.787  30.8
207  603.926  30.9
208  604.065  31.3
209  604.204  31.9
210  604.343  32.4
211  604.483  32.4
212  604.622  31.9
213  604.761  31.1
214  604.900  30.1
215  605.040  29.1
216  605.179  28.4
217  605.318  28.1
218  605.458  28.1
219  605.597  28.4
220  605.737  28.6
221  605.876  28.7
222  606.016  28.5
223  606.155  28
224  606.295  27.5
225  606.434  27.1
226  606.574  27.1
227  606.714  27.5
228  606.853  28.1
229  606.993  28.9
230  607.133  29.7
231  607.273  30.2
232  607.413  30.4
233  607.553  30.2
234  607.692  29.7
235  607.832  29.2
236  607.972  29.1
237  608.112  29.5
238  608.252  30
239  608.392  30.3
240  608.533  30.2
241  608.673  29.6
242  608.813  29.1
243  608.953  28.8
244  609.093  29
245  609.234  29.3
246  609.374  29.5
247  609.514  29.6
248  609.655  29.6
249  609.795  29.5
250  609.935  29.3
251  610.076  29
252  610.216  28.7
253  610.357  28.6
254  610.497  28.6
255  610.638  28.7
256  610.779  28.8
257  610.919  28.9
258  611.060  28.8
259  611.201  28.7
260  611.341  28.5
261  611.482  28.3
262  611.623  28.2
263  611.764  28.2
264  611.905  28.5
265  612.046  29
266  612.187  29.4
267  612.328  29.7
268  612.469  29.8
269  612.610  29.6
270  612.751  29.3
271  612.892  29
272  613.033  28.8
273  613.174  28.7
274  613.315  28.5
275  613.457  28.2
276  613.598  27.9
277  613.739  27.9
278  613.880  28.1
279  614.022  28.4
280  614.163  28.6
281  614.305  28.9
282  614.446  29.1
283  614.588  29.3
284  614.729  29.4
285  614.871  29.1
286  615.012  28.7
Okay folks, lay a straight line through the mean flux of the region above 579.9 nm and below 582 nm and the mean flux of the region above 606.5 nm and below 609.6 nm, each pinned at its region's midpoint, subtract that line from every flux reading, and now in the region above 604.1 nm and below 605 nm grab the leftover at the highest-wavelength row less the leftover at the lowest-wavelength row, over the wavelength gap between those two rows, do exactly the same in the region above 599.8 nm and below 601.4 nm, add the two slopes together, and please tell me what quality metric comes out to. -1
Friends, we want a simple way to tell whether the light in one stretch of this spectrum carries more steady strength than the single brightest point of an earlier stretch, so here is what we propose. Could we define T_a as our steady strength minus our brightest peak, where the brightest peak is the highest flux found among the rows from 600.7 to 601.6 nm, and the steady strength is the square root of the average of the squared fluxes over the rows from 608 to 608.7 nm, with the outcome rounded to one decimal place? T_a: -1.0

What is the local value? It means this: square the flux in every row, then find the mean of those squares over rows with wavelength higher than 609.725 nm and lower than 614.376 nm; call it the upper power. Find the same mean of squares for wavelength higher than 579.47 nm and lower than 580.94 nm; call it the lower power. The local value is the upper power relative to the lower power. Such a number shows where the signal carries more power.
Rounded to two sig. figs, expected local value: 0.85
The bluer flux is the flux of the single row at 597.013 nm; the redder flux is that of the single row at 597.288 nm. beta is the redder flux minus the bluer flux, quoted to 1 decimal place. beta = -1.4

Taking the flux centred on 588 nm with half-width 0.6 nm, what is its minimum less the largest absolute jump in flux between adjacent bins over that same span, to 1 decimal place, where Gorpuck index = 25.7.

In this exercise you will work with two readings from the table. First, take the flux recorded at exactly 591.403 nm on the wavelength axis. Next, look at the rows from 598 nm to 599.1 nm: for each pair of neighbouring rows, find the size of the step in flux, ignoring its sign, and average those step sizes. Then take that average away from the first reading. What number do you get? 28.8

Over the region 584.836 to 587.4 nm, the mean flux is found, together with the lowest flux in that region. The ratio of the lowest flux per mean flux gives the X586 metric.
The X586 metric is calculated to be 0.974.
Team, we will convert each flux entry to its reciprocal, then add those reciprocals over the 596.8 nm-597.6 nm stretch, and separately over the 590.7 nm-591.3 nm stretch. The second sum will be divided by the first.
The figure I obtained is 0.9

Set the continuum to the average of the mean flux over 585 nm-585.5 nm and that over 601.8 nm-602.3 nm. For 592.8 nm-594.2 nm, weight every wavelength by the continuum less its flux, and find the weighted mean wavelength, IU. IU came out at 593.64 nm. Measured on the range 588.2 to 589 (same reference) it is 588.85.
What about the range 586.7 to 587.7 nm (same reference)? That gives 587.25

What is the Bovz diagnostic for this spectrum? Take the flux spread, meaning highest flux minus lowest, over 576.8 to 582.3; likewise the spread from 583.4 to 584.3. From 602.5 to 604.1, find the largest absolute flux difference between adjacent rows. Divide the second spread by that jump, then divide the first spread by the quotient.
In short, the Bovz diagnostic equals 2.0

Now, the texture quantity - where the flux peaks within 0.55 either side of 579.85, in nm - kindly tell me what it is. 580.342 nm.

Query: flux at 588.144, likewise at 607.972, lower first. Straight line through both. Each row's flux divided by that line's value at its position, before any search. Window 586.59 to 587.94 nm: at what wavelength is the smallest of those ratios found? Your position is 587.873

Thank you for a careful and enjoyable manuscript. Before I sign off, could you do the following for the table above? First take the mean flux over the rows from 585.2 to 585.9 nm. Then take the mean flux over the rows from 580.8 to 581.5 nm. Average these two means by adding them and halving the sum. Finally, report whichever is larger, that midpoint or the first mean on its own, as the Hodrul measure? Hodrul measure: 31.4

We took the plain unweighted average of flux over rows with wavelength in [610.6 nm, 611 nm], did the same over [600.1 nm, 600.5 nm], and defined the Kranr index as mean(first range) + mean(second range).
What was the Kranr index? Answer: 56.8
